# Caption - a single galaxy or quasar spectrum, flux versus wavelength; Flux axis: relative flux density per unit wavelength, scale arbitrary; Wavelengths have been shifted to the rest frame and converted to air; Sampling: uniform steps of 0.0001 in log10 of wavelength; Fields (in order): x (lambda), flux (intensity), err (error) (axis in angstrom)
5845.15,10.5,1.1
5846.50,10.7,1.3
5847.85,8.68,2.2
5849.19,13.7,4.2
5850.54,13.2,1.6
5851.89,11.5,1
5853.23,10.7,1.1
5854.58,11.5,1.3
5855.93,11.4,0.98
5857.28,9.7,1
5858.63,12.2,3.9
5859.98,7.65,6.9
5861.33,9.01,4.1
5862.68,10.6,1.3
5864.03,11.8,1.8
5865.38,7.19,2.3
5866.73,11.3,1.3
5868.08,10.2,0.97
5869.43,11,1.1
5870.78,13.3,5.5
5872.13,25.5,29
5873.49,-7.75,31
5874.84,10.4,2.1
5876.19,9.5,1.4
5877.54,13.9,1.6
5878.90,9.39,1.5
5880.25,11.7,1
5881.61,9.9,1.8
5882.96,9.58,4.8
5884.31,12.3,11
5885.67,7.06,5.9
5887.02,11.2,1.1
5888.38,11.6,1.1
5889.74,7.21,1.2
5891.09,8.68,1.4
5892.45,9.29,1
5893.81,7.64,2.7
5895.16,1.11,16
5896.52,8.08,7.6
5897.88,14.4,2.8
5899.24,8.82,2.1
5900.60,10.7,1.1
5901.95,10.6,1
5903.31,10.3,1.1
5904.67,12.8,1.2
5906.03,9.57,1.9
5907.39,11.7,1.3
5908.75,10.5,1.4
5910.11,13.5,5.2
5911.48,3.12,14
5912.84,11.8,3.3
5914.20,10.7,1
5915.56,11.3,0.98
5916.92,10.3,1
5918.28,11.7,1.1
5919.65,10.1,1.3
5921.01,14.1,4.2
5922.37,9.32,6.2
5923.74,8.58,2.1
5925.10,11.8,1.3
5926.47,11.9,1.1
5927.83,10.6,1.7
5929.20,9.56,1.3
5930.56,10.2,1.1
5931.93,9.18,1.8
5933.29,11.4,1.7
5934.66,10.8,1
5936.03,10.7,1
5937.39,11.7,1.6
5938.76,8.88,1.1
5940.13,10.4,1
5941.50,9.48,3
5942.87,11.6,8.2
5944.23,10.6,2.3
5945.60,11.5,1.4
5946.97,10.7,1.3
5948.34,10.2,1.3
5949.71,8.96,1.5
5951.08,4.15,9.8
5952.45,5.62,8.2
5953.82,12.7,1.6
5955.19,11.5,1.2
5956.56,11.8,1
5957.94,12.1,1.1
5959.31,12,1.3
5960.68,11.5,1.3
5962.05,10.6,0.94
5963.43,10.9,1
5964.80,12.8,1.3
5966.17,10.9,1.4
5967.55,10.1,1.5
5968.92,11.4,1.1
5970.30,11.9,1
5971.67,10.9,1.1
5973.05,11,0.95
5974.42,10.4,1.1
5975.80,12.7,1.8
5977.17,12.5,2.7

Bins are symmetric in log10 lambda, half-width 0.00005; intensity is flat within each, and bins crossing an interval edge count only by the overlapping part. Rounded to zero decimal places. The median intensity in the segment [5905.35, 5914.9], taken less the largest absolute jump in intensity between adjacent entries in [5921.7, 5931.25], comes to 7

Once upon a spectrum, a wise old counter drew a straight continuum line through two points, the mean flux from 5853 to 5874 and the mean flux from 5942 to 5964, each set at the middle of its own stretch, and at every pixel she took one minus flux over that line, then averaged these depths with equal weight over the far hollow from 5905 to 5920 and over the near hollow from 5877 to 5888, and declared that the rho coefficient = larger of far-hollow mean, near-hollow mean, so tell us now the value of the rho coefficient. 0.00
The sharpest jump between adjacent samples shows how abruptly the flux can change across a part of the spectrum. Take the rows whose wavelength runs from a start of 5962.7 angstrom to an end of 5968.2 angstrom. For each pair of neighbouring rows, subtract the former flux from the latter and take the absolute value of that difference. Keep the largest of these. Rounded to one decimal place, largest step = 1.9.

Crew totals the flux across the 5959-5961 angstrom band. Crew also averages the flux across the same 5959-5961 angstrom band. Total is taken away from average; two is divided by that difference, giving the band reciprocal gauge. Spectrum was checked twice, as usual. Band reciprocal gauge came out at -0.170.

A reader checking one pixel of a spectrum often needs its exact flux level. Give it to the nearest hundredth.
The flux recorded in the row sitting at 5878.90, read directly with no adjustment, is 9.39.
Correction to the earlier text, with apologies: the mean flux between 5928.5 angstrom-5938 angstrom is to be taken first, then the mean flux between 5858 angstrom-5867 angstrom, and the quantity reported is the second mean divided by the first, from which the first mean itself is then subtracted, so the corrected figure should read -9.6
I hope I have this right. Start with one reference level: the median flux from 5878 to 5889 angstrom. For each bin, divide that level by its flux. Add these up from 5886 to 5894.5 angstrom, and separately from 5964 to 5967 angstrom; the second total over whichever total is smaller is 1.0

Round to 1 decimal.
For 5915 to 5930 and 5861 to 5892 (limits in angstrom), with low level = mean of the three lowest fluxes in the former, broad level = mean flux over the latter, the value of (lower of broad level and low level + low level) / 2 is 9.2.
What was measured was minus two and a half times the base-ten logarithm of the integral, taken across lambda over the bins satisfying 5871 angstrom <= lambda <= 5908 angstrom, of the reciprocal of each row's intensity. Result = -1.61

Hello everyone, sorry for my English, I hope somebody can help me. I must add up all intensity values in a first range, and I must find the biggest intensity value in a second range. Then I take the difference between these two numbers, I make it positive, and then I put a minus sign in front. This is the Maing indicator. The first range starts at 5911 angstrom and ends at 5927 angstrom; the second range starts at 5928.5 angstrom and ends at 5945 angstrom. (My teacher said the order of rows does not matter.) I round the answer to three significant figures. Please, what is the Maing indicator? -113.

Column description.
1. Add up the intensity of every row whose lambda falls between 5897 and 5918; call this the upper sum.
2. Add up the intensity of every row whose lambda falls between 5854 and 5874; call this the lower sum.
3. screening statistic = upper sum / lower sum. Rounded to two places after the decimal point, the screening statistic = 1.04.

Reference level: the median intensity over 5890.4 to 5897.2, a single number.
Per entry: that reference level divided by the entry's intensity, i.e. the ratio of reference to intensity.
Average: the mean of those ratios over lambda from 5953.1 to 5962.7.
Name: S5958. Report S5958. 0.69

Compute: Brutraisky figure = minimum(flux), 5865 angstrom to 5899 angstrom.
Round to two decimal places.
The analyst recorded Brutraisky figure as -7.75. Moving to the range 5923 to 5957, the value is 4.15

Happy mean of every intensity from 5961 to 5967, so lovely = 11.3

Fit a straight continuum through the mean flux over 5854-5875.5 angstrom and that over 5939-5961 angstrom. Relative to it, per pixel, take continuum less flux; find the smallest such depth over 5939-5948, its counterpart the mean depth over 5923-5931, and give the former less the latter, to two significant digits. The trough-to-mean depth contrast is -1.2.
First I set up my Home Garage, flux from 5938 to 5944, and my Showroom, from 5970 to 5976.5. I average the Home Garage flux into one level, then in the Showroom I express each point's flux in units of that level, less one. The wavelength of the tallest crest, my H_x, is 5975.80 angstrom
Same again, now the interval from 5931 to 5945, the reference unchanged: 5937.39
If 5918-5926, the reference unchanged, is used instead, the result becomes 5921.01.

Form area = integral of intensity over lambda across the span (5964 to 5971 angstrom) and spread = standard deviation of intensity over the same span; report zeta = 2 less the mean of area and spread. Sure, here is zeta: -38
